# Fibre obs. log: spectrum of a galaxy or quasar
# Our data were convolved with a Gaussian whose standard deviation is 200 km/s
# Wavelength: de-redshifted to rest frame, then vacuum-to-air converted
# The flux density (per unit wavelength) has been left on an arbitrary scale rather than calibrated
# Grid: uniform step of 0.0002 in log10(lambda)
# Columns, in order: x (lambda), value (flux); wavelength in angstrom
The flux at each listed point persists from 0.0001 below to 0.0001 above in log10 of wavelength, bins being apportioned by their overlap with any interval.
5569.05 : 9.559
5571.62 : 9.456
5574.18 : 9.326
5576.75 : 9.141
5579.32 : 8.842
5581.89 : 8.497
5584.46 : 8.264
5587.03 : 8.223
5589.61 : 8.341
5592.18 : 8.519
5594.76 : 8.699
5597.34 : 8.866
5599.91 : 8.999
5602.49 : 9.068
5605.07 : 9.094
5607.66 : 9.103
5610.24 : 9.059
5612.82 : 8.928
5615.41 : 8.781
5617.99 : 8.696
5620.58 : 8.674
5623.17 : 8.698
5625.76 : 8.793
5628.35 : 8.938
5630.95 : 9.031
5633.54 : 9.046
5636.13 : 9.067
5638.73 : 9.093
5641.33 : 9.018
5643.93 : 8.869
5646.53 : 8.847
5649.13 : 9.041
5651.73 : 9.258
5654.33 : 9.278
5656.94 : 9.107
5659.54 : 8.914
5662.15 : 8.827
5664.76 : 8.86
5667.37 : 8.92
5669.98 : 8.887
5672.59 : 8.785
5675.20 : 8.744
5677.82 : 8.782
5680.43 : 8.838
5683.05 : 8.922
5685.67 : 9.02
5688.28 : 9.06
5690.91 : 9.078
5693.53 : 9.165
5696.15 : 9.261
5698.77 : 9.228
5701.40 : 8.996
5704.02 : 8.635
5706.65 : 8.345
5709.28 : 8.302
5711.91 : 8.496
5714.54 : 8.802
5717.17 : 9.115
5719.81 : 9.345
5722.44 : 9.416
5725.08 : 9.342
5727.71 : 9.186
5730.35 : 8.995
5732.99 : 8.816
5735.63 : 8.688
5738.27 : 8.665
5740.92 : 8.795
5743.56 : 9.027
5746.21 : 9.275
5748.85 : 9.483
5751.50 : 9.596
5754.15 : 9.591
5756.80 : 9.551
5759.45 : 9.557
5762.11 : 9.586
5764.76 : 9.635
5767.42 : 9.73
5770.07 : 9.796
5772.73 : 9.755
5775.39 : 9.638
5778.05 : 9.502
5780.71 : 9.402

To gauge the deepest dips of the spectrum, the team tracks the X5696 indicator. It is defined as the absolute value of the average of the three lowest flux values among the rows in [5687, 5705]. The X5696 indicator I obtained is 8.90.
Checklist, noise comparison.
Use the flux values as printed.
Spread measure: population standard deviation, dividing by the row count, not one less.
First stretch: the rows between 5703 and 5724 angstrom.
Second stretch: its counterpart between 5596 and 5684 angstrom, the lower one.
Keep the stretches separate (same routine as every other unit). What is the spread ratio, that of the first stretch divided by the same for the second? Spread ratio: 2.7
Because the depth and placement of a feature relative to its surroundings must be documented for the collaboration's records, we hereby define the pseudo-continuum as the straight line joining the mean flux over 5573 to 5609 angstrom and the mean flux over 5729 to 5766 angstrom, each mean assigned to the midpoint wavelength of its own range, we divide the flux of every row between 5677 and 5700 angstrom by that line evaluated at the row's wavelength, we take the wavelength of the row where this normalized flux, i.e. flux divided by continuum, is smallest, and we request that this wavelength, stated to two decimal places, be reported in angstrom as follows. 5677.82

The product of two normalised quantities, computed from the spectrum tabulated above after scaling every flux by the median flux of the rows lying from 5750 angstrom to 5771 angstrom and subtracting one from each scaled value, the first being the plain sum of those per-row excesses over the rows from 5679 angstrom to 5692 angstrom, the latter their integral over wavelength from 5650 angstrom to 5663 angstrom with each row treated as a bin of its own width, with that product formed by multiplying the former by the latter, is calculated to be 0.22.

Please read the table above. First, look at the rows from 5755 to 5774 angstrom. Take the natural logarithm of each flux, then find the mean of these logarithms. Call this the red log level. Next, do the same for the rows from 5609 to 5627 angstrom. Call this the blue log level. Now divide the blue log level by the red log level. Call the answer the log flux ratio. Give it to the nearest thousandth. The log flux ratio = 0.959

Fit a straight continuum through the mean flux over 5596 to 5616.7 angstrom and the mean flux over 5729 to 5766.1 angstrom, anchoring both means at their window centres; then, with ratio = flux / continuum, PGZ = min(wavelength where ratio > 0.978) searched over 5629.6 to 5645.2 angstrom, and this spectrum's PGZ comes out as 5630.95 angstrom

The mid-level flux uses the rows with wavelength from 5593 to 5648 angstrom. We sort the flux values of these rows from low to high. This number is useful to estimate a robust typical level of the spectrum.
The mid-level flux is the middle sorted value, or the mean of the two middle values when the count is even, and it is 8.94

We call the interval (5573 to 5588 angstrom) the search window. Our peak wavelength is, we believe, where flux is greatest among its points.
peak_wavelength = 5574.18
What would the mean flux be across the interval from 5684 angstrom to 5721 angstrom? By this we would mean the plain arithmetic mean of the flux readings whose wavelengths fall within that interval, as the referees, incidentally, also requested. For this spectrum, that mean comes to 8.92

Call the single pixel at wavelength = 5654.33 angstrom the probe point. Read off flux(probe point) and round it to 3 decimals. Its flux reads 9.278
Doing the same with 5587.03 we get 8.223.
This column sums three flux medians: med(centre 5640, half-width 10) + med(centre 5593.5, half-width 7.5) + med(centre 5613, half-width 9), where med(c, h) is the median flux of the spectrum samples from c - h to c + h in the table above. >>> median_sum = 26.6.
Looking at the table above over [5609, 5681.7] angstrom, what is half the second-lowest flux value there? 4.35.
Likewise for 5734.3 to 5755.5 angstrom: 4.34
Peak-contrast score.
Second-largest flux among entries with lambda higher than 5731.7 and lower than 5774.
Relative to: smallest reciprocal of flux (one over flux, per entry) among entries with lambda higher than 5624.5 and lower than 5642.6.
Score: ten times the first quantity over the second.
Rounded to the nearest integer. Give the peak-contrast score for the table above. 887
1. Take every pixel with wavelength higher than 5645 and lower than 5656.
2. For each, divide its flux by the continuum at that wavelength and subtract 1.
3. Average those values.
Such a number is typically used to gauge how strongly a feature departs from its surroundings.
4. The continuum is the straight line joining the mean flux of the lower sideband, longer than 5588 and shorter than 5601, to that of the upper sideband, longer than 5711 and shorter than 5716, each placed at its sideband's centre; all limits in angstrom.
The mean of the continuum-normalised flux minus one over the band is 0.05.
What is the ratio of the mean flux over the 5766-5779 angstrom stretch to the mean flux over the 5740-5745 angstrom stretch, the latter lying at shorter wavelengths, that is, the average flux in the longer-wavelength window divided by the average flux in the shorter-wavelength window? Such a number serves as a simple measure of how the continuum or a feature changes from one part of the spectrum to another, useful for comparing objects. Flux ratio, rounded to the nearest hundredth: 1.09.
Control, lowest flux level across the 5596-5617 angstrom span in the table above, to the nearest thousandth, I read 8.781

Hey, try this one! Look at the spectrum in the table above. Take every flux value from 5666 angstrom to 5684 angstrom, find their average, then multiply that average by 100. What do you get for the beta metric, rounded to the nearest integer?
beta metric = 884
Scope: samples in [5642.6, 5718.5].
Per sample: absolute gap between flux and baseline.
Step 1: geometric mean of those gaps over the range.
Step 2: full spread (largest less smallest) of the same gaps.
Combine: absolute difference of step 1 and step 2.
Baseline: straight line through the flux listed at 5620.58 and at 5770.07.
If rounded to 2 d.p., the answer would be 0.84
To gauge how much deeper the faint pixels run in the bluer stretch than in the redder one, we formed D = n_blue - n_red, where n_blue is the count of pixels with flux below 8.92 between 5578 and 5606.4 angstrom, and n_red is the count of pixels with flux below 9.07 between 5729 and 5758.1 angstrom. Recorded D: 2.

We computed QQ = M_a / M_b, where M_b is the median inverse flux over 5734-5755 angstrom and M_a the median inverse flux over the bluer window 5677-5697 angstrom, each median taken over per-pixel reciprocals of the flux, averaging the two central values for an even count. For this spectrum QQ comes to 1.01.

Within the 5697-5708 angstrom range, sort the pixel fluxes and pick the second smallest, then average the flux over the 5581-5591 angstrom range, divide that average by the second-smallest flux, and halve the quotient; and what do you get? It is 0.482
